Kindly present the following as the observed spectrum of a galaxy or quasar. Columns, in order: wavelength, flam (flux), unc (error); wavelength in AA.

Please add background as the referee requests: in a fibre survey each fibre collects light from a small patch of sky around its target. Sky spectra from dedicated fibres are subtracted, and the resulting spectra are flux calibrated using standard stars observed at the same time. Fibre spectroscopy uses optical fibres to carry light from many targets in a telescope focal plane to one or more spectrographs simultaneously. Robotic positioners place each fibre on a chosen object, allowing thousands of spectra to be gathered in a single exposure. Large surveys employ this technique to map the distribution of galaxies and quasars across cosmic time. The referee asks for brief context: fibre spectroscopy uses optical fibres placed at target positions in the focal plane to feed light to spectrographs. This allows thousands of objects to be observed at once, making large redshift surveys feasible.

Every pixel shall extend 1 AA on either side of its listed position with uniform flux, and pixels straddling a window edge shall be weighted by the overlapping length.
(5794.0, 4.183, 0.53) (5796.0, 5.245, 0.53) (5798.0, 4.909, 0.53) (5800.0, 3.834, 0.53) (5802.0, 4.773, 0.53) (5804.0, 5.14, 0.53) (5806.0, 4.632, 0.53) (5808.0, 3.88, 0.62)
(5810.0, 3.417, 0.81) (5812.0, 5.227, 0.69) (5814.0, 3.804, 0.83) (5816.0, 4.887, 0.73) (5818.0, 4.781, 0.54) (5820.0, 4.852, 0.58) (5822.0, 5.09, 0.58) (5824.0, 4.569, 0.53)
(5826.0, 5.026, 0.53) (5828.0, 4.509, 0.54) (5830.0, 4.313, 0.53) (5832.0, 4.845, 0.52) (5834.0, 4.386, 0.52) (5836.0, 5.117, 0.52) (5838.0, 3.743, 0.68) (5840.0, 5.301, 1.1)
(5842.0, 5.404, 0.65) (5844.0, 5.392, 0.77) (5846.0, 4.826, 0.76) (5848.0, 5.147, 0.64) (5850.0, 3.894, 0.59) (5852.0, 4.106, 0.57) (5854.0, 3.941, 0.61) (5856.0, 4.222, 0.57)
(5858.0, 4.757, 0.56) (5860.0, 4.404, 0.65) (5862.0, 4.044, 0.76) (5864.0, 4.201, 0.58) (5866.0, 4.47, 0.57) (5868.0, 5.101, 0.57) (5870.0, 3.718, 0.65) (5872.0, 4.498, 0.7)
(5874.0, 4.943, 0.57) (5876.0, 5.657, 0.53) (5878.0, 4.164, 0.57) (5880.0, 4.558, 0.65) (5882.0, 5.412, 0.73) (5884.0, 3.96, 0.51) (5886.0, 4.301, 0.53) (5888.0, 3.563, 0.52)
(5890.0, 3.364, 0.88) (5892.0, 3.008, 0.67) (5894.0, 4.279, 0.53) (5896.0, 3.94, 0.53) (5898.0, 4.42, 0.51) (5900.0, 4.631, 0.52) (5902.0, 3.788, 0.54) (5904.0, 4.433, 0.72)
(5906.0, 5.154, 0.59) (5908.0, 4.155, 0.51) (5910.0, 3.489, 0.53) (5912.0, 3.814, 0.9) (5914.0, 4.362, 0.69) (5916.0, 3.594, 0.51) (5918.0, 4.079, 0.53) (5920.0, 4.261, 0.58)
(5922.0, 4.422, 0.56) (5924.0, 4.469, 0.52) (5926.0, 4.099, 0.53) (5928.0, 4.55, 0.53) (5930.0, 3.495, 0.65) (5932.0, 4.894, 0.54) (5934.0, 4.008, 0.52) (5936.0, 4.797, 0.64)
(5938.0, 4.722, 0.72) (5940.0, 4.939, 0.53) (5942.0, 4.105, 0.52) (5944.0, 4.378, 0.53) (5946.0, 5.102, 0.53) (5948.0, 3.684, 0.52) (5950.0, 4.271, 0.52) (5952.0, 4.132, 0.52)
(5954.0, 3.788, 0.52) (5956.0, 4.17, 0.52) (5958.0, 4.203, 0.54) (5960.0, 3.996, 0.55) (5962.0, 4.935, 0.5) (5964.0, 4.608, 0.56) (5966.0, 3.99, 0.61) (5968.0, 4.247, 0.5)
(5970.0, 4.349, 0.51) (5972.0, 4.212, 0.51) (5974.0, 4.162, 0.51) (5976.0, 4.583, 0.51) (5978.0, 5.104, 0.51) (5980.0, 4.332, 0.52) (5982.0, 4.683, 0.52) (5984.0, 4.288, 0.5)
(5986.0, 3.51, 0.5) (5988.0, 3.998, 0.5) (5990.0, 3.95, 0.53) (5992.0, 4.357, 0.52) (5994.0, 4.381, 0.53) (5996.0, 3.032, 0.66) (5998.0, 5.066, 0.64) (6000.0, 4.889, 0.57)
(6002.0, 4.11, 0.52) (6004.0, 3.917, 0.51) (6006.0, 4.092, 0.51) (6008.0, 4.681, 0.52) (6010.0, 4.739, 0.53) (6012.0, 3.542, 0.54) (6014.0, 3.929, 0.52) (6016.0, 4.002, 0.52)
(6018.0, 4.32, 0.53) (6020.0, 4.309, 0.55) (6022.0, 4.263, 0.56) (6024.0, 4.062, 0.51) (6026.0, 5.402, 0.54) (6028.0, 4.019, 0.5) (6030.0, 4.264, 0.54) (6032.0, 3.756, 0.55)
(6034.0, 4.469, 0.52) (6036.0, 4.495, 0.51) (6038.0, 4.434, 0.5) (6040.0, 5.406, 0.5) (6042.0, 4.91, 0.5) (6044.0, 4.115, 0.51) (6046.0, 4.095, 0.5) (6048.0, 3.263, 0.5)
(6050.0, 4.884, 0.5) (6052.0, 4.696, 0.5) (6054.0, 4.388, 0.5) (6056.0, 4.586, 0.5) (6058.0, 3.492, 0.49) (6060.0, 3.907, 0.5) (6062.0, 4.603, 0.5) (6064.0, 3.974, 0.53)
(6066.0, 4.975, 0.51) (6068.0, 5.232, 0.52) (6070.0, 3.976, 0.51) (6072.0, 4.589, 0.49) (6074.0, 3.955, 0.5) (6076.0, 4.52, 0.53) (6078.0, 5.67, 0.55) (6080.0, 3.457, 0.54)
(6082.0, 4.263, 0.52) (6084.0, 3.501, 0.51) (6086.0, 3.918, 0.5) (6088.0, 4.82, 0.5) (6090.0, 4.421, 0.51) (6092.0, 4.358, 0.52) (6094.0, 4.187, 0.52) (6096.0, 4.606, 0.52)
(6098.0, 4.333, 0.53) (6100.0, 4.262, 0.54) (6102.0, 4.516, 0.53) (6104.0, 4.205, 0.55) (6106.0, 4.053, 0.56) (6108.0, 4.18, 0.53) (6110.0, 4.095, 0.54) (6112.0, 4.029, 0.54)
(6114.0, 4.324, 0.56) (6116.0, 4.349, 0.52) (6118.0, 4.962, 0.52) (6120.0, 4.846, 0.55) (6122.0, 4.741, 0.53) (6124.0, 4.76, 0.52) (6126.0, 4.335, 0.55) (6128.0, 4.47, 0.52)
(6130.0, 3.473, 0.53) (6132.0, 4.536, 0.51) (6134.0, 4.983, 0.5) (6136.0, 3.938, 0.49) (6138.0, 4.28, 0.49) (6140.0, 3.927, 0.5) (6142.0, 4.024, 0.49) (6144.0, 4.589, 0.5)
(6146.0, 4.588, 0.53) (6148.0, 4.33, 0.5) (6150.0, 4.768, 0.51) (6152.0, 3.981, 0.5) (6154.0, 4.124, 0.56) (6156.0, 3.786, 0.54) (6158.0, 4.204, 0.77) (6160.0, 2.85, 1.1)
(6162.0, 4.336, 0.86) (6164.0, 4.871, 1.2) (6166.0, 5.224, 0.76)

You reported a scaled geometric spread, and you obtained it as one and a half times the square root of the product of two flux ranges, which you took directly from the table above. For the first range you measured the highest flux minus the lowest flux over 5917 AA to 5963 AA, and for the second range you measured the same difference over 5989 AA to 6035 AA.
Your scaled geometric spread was 2.9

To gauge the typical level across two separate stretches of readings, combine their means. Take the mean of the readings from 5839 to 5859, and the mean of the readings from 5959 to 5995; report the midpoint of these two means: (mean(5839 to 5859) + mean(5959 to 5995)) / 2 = 4.51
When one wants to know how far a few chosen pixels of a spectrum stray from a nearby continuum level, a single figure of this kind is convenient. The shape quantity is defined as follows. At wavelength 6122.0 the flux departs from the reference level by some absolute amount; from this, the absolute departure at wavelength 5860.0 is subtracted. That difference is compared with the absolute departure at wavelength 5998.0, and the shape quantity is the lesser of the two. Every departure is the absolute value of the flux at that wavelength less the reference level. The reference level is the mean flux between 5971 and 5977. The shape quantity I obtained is 0.34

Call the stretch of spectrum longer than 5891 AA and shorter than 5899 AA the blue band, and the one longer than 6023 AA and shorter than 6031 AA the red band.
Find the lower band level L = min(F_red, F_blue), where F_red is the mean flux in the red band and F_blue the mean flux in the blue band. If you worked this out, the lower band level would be 3.9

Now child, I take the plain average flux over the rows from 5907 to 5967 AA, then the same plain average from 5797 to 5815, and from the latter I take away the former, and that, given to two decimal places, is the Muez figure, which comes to 0.15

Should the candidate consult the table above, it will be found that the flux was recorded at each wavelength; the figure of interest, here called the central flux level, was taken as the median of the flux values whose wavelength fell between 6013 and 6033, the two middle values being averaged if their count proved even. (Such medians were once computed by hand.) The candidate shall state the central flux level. 4.16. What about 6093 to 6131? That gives 4.33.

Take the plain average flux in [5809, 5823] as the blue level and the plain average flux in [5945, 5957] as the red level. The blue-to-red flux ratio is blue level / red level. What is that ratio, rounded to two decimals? 1.09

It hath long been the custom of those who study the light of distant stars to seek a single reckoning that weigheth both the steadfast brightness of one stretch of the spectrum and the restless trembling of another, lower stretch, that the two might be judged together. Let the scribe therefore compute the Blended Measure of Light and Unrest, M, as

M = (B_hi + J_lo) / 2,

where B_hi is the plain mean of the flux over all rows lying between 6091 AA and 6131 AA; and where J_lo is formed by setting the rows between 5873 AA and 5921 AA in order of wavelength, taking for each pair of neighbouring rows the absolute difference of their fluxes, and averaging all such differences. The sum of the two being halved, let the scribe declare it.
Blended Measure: 2.50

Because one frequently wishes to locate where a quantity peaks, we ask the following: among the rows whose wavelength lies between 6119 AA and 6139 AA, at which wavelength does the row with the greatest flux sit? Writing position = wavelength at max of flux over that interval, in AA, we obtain 6134.0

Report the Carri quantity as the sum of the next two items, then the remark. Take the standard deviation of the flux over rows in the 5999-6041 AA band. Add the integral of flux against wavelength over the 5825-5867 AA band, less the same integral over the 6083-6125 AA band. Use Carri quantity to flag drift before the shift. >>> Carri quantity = 10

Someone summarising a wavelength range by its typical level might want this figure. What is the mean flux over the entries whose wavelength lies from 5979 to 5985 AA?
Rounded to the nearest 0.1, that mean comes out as 4.4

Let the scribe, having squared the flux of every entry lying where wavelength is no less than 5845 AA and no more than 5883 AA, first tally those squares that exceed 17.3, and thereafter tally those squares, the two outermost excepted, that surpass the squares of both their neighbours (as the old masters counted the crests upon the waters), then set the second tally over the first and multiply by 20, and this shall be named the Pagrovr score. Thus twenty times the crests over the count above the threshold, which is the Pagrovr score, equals 7.1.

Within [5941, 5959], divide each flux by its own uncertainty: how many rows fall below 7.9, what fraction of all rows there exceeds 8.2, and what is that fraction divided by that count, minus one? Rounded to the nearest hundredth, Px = -0.92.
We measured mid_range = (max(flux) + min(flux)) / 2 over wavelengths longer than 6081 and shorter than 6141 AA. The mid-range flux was 4.23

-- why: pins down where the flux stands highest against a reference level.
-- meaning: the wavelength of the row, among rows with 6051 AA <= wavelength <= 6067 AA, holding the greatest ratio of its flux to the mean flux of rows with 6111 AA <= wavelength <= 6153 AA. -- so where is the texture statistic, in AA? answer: 6066.0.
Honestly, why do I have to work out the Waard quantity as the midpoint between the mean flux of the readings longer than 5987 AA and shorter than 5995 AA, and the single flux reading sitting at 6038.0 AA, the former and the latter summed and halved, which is 4.3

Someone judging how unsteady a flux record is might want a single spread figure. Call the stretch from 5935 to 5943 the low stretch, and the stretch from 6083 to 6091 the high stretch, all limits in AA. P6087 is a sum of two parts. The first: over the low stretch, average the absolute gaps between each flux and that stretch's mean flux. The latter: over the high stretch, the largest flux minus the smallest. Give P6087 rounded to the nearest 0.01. 1.59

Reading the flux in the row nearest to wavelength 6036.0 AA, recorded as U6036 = 4.495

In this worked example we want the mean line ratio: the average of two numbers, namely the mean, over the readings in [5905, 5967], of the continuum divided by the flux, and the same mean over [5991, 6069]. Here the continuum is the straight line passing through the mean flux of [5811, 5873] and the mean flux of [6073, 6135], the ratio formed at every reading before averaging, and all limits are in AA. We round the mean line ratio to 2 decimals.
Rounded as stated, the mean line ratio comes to 1.05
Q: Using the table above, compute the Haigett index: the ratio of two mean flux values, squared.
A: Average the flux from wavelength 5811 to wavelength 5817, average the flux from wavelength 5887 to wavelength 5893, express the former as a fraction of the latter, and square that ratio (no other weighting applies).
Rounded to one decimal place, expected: 2.0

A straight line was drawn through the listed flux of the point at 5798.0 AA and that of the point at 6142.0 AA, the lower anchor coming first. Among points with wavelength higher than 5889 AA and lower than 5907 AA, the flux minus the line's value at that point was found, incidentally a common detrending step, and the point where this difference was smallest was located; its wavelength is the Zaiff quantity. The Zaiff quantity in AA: 5892.0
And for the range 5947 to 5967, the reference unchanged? 5948.0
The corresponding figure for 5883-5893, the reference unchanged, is 5892.0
